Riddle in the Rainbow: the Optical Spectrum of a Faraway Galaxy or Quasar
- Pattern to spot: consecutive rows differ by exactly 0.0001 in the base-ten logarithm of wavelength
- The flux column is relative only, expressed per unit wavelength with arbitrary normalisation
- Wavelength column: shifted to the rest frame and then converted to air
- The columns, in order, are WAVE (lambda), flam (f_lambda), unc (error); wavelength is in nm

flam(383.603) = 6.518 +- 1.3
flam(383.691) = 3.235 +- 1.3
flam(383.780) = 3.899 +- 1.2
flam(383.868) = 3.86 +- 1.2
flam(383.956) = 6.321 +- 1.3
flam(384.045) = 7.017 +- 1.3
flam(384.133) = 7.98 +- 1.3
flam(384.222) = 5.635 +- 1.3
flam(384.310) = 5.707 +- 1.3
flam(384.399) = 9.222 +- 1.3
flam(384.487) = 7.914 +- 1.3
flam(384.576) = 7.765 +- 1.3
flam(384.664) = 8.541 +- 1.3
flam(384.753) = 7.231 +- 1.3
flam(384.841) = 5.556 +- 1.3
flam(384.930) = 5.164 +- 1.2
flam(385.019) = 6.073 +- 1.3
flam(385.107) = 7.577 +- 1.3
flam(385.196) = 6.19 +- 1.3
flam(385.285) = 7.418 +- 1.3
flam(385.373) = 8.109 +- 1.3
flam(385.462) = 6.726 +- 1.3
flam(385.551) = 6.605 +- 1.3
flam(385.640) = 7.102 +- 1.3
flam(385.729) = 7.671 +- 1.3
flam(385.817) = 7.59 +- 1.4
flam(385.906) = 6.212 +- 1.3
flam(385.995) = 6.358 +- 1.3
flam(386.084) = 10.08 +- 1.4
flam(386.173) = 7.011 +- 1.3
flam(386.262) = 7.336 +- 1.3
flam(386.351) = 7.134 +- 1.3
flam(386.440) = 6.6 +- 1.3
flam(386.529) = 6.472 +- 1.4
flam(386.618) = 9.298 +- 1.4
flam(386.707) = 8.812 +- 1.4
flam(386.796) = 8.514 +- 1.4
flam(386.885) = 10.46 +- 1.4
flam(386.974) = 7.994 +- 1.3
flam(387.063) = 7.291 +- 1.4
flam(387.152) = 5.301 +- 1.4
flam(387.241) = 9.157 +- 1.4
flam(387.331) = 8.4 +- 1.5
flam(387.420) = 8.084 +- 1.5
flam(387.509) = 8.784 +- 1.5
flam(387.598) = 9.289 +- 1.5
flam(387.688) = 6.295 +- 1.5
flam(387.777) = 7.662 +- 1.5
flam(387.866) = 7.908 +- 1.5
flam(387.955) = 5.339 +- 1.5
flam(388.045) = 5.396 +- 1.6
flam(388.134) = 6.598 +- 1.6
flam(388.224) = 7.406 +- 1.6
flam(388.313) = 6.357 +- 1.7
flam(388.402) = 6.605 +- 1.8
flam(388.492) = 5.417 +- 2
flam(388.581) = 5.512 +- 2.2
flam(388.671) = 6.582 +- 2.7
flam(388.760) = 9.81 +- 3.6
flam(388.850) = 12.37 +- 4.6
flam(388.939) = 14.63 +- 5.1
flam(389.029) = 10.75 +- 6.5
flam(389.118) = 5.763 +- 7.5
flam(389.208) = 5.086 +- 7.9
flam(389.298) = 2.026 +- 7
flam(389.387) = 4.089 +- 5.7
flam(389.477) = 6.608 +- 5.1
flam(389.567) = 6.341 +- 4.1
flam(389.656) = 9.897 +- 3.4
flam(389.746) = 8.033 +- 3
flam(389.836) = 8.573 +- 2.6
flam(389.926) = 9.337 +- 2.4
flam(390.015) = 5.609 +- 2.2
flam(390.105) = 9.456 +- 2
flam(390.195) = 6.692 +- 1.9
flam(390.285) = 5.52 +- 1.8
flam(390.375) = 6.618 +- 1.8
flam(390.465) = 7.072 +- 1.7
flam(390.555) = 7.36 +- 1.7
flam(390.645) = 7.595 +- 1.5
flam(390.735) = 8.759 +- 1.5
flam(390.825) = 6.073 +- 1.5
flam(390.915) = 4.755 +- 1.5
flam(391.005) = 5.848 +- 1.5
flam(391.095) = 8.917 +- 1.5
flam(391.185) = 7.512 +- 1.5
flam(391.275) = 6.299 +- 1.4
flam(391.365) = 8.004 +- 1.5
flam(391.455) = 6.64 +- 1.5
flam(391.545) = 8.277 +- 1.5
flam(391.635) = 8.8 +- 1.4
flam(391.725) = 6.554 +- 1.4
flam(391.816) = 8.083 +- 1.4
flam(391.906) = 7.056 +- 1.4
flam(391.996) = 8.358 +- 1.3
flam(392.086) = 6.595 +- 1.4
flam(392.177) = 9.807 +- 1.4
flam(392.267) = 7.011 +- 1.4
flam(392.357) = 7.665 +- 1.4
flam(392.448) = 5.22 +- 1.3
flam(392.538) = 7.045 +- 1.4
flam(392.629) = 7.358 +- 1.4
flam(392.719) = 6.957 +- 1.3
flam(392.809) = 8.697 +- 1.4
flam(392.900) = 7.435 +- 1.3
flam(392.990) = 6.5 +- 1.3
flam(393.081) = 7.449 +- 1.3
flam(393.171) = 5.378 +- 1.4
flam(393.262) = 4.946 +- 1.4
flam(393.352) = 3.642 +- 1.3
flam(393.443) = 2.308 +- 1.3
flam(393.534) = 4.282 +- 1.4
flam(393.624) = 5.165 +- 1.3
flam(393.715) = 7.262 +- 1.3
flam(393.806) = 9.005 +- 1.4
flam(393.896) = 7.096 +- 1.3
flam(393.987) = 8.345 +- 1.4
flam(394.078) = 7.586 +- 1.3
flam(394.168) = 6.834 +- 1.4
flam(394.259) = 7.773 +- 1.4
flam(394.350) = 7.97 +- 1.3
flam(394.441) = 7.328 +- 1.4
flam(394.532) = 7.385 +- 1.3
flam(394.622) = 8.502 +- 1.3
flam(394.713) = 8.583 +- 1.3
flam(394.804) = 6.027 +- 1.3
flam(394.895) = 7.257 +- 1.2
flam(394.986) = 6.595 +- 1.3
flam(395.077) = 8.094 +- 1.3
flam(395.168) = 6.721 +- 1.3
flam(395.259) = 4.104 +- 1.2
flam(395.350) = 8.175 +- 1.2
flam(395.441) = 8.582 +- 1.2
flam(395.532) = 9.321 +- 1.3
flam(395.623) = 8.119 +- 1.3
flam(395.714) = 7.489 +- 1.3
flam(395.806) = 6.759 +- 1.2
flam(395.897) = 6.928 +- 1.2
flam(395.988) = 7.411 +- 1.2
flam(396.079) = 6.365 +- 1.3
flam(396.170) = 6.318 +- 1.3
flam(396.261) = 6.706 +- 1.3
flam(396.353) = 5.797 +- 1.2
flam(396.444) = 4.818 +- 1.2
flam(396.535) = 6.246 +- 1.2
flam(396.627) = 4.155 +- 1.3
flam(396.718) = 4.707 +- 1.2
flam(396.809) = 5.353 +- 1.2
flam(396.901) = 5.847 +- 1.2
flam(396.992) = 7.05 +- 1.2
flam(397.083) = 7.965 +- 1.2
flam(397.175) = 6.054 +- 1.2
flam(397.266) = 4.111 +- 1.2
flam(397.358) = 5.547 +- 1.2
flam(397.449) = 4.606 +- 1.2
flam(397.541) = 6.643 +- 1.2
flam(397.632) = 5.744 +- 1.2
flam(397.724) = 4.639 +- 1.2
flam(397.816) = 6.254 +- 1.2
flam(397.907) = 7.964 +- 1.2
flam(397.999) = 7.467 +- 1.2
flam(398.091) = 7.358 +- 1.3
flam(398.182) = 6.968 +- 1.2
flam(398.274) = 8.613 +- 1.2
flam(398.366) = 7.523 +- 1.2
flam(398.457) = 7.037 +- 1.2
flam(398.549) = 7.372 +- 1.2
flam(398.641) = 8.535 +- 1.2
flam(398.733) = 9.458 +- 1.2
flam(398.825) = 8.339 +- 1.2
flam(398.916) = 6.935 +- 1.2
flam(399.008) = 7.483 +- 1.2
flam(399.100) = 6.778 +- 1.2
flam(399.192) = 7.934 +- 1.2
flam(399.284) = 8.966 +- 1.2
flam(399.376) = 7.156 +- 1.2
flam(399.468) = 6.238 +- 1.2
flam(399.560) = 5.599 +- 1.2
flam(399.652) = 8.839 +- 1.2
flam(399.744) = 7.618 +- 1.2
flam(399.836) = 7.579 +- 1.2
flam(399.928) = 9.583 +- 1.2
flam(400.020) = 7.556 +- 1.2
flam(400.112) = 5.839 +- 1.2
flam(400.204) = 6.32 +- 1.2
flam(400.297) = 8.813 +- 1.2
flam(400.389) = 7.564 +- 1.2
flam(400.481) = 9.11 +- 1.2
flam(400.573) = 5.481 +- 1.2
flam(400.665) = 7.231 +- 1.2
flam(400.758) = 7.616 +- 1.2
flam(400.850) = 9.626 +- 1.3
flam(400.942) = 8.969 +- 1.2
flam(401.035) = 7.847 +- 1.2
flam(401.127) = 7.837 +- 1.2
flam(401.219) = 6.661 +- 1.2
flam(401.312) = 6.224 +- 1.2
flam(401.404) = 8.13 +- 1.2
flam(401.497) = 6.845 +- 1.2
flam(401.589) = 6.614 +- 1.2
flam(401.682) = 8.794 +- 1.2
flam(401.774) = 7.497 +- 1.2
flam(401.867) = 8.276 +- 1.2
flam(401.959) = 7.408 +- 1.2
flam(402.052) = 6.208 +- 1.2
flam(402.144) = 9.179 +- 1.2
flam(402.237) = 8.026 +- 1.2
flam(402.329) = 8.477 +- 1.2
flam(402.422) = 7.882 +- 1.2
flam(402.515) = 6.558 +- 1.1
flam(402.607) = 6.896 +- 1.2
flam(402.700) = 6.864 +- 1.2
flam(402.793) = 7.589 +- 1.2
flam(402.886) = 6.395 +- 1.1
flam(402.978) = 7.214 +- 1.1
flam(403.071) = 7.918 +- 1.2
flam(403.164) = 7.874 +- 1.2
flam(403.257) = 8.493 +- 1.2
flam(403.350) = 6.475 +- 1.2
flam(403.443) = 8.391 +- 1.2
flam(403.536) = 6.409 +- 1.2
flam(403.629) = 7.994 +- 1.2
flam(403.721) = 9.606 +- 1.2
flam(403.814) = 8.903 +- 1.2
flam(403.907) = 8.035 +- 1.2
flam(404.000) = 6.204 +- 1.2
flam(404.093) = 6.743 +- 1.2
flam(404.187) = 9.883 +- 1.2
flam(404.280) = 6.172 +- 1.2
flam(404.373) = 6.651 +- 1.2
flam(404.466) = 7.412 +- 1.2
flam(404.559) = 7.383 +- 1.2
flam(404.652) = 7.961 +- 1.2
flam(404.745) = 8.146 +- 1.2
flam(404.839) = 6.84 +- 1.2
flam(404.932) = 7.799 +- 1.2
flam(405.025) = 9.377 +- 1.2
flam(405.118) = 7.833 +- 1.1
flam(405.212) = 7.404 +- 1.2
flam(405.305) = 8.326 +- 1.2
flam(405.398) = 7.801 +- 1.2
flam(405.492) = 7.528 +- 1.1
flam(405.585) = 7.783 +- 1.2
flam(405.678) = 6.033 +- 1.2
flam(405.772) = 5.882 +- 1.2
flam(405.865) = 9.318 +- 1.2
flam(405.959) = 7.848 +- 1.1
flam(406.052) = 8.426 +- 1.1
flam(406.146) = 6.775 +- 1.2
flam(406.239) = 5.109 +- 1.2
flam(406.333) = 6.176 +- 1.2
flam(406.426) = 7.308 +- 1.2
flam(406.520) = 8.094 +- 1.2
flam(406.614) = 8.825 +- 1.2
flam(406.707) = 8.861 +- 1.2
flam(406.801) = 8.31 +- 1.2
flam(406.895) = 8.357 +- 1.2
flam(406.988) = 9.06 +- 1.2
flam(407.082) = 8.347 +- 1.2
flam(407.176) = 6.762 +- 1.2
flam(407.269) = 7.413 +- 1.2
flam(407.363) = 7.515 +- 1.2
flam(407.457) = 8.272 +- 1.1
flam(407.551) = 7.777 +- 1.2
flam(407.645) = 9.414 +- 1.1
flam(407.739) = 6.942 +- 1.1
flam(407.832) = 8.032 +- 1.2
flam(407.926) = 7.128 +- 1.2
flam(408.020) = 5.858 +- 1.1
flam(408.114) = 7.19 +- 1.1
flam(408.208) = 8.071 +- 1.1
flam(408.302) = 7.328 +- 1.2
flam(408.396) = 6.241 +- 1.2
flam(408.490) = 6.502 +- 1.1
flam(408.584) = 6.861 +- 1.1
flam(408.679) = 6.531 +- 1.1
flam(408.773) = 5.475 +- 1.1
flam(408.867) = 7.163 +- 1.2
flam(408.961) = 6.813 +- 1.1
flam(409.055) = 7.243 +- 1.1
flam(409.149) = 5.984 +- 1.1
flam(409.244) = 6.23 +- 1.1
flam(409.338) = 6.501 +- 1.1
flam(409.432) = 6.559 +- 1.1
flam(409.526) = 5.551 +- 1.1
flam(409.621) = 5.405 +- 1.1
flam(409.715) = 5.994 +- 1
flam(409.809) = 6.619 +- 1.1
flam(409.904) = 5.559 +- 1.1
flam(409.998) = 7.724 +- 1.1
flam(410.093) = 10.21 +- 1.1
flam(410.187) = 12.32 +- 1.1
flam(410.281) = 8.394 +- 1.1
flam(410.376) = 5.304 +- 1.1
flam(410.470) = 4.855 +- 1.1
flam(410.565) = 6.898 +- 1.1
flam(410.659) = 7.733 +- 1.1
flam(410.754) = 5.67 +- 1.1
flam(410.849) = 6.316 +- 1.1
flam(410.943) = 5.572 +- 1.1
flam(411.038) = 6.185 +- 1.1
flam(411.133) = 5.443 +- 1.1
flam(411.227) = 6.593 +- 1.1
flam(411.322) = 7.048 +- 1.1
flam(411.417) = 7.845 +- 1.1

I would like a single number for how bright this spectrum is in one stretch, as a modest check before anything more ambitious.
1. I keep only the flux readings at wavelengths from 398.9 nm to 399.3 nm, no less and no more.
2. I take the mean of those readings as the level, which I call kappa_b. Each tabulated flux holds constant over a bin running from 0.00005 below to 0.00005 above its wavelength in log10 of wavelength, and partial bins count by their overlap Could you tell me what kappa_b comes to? 7.6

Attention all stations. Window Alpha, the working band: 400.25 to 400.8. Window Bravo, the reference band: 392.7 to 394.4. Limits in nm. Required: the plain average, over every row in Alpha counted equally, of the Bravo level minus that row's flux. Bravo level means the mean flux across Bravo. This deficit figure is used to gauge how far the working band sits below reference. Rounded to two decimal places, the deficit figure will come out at -1.08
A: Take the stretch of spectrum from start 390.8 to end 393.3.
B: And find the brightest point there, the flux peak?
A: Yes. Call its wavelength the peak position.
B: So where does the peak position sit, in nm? 392.177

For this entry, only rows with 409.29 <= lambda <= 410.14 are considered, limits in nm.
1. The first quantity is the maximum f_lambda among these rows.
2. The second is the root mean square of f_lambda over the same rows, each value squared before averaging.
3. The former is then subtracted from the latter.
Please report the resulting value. -3.38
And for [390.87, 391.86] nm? -1.56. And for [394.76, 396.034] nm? -1.96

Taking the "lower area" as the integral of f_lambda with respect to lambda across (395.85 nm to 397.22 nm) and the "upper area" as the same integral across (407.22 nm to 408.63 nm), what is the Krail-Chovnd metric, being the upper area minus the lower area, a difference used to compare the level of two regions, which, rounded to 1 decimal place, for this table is 2.0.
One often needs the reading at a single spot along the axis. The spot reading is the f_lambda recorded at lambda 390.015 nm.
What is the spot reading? 5.609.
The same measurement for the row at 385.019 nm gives 6.073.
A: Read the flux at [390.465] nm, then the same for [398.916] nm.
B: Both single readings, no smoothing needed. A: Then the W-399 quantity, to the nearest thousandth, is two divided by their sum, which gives 0.143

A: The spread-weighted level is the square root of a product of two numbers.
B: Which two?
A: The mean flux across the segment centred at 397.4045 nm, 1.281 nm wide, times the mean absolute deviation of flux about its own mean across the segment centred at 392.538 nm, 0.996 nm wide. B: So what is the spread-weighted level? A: 2.2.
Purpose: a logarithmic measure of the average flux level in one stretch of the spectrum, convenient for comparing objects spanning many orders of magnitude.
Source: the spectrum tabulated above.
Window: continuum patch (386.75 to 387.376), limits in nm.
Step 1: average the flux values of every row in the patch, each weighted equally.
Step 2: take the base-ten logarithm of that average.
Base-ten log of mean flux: 0.91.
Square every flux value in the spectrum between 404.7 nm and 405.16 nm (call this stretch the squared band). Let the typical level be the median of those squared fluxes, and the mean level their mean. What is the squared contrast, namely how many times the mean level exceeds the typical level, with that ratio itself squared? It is 1.11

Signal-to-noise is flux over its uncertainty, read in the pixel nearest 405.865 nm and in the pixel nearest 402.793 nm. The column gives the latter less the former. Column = -1.4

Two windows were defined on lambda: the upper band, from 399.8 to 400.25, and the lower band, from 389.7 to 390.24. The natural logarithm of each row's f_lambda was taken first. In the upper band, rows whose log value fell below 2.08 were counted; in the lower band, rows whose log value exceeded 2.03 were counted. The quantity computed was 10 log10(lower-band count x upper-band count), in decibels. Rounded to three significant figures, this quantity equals 12.0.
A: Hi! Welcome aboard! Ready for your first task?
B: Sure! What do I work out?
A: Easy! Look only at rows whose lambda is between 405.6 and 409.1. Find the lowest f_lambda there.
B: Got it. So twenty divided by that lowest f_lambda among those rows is 3.91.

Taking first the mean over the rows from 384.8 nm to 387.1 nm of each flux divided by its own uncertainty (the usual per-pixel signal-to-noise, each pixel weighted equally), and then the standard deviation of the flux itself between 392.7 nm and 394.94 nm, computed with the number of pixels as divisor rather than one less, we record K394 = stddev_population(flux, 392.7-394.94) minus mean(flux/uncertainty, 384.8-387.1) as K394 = -3.9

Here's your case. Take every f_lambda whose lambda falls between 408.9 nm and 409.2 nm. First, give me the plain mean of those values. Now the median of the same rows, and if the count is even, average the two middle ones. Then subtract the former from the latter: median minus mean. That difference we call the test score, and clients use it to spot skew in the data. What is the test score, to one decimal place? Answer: 0.1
